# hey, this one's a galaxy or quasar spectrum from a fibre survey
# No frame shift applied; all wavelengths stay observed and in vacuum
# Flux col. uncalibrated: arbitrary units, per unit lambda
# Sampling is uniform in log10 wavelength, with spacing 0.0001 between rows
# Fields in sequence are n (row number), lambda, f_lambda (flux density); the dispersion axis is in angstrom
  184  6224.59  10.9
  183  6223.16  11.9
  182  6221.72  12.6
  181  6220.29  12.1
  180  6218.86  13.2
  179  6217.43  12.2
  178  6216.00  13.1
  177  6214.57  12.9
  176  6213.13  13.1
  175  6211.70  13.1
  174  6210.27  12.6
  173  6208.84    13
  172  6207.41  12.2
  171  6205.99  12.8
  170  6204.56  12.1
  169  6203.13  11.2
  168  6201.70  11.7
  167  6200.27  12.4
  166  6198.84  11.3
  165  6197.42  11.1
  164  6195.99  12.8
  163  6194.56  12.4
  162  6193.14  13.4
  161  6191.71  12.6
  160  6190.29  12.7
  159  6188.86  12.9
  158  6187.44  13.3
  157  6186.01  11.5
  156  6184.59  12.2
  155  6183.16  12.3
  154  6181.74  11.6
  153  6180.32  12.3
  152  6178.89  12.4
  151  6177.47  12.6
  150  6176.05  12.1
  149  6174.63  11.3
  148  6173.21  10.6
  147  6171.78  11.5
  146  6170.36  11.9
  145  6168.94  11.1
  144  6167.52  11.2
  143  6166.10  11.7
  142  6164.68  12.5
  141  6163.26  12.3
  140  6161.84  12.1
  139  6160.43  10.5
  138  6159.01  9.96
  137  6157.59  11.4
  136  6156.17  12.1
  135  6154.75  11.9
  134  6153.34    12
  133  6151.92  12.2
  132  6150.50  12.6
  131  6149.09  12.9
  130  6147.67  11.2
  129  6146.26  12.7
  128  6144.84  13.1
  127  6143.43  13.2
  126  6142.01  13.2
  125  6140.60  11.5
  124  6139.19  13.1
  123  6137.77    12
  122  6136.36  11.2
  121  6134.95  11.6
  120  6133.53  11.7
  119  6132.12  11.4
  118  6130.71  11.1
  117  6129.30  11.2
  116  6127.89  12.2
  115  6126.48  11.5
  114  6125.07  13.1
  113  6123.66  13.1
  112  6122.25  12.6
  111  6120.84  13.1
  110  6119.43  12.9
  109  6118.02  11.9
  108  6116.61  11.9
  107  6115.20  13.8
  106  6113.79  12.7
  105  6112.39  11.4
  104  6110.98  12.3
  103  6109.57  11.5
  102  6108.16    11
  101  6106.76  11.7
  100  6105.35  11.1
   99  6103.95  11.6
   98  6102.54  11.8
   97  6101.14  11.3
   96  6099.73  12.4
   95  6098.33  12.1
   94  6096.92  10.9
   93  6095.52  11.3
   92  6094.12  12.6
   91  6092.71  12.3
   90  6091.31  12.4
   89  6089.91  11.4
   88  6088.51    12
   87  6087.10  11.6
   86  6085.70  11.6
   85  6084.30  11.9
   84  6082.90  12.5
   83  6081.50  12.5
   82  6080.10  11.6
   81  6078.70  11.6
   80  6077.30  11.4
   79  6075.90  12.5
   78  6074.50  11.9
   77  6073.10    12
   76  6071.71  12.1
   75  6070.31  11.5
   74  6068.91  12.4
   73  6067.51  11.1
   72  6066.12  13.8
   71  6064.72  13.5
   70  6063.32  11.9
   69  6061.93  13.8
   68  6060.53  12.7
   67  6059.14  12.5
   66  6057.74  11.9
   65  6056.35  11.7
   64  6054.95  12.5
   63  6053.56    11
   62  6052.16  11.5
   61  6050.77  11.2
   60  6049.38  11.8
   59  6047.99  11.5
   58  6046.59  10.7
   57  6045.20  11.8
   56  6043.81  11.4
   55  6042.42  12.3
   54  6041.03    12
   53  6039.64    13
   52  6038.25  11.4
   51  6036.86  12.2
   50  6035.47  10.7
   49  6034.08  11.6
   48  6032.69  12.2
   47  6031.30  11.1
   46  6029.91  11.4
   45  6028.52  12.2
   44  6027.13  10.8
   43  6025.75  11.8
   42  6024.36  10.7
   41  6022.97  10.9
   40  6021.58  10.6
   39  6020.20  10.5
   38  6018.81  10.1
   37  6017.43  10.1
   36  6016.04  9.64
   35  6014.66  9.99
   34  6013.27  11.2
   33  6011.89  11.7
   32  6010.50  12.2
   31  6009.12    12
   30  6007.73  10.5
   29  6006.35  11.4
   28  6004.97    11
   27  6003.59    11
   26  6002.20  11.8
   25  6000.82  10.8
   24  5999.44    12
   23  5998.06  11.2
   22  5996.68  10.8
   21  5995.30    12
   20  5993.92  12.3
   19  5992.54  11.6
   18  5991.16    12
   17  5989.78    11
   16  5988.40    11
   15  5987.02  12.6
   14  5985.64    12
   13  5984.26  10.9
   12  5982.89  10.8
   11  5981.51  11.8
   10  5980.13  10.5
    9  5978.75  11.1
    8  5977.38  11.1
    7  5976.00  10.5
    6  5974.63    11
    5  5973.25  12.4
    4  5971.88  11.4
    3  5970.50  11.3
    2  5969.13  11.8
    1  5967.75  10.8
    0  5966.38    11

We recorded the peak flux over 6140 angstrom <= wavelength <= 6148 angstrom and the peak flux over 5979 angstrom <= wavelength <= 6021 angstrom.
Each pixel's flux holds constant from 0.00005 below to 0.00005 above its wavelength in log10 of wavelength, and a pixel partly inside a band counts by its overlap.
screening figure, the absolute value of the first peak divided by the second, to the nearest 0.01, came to 1.05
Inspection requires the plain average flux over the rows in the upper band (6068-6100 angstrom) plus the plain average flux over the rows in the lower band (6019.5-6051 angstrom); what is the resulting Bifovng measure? 23.40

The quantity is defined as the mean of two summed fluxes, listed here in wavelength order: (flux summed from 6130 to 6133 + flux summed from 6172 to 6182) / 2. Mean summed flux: 52.7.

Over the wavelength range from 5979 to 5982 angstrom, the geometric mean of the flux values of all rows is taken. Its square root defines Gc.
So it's 3.34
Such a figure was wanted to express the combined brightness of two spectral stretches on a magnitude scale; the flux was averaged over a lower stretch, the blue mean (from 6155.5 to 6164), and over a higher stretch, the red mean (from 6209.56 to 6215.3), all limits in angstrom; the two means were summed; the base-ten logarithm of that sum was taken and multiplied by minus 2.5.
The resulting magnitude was -3.46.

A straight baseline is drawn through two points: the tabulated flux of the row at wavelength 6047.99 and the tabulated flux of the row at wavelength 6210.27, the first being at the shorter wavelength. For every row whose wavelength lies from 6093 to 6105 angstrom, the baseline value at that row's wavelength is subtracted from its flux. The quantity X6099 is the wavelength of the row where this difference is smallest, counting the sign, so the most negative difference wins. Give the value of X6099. 6096.92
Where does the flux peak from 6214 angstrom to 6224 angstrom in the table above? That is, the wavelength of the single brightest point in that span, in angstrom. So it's 6218.86 angstrom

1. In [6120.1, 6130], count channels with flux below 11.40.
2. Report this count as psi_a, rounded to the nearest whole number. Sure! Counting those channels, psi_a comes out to 1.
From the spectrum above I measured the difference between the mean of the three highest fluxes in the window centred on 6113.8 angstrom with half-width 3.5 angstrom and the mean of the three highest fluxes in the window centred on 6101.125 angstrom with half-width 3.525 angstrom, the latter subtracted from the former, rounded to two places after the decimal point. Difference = 0.83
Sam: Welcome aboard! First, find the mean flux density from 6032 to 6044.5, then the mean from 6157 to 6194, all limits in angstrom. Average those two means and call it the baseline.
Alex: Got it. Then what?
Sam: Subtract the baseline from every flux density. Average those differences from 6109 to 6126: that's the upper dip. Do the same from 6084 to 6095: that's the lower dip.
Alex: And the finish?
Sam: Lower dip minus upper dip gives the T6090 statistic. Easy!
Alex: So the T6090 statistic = -0.55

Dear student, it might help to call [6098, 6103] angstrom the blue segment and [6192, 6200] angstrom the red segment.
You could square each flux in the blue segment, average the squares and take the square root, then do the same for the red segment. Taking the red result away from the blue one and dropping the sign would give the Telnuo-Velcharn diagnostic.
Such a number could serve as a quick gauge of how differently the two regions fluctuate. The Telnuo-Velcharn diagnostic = 0.32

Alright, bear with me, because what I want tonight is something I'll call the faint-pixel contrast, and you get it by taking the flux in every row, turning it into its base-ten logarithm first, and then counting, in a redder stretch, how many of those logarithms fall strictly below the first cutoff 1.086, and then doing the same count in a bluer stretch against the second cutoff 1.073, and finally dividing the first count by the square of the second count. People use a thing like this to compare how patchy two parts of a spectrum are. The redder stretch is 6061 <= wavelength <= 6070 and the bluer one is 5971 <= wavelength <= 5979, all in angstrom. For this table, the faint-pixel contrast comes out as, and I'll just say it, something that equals 0.1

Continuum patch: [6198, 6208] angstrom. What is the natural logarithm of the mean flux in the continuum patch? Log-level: 2.48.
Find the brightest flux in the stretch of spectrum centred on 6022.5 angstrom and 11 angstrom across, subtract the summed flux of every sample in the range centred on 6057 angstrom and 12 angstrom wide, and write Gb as -85.8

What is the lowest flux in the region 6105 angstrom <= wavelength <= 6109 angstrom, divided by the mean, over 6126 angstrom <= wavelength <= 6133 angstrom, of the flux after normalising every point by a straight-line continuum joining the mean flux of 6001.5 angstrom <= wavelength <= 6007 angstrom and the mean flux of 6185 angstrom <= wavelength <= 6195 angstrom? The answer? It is 11.7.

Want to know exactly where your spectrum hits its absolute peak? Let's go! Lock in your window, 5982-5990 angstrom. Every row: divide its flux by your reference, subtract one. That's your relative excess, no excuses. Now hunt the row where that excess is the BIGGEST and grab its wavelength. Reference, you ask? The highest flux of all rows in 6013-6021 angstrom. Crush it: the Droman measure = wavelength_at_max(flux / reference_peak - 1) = 5987.02 angstrom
